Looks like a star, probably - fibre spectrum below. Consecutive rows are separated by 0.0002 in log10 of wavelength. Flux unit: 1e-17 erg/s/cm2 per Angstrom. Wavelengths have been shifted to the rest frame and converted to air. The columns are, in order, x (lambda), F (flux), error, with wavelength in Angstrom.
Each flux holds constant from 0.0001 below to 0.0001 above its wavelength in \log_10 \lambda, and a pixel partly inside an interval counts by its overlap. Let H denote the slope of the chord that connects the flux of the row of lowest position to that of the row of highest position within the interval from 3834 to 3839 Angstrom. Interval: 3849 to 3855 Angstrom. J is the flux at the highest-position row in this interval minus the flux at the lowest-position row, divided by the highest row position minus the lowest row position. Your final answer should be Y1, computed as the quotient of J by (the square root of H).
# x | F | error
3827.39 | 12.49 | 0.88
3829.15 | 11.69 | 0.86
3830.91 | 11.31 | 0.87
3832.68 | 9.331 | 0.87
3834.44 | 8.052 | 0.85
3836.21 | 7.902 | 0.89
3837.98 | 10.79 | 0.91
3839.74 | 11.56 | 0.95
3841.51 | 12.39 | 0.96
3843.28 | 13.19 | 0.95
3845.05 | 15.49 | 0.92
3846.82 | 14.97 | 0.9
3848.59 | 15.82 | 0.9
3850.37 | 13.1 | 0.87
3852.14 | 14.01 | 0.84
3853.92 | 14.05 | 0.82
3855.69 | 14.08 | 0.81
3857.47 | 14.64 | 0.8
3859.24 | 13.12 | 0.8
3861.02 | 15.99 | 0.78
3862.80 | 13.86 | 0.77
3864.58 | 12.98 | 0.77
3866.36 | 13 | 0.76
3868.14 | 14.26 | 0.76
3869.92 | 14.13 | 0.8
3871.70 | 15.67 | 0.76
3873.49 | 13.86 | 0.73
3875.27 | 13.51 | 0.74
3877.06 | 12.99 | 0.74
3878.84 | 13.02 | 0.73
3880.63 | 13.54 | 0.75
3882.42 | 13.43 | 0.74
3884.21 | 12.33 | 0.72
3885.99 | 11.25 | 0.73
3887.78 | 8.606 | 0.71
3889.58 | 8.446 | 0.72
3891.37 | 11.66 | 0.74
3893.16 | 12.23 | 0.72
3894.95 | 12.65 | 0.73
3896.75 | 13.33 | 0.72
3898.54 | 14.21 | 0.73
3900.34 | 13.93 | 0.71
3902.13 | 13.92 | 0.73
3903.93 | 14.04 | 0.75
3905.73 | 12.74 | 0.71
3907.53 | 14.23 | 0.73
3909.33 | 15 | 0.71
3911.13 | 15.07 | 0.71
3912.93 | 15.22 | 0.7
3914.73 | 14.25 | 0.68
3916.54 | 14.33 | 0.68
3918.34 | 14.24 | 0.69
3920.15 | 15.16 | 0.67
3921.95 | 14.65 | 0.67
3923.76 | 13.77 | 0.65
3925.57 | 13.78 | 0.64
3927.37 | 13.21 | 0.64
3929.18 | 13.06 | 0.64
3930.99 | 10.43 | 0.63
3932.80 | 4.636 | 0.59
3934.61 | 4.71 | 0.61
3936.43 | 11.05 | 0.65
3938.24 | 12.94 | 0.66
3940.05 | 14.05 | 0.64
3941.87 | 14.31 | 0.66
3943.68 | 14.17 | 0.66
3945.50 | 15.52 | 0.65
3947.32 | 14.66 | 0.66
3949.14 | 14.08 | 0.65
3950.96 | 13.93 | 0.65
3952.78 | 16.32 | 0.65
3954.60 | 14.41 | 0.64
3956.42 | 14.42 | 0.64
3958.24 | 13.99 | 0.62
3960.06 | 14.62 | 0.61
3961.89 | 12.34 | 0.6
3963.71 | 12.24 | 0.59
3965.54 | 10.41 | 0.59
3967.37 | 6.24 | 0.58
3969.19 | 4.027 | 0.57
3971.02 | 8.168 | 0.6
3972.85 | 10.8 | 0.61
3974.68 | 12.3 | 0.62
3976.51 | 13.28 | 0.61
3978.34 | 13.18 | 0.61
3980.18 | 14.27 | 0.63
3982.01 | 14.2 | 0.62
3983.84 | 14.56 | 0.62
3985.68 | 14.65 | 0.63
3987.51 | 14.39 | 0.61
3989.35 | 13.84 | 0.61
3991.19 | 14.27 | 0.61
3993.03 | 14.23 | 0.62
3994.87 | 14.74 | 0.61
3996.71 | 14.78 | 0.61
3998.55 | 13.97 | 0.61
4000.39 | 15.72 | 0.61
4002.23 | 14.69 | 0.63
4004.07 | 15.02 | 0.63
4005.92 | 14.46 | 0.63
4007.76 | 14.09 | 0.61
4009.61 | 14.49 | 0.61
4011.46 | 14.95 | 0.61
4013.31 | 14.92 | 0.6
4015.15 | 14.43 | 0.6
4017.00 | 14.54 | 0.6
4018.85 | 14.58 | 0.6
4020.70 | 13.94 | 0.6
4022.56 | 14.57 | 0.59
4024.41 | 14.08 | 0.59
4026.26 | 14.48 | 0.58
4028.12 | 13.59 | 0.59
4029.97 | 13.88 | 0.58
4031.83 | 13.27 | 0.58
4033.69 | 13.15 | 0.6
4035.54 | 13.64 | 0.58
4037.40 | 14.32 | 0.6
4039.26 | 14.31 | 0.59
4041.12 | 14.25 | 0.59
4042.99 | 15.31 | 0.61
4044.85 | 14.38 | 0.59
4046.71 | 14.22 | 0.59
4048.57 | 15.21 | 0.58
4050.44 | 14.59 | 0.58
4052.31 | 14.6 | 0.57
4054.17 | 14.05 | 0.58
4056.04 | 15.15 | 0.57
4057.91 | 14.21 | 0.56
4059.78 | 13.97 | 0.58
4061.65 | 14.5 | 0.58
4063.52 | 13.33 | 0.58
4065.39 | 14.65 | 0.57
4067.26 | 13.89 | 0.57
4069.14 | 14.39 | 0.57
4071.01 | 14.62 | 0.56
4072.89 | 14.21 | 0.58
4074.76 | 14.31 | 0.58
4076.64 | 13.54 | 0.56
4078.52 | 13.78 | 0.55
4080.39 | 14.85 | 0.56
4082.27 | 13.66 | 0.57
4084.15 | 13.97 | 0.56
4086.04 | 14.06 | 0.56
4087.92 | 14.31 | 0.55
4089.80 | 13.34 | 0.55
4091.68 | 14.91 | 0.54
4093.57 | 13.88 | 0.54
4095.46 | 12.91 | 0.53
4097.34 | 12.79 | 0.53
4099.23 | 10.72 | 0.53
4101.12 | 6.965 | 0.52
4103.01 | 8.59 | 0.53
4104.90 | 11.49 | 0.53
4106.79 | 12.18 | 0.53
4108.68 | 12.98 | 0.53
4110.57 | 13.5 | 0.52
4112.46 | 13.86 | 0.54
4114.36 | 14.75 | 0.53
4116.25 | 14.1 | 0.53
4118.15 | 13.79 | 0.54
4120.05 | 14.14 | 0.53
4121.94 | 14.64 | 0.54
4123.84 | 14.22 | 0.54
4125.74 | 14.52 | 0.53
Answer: 0.3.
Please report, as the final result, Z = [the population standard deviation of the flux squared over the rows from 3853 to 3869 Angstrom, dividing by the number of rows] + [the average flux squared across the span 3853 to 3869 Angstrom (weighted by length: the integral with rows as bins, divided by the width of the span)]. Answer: 223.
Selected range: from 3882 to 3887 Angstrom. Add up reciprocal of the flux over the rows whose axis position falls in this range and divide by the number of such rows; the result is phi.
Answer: 0.081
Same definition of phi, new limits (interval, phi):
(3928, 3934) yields 0.129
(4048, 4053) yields 0.068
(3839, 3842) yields 0.084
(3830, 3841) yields 0.104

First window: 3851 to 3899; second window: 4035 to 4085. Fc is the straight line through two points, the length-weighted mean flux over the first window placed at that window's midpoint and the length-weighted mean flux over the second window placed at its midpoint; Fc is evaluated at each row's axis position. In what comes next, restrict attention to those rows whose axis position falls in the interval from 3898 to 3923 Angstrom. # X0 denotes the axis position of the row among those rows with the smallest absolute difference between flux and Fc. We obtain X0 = 3905.73 Angstrom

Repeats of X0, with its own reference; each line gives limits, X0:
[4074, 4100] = 4074.76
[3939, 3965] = 3950.96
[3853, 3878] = 3866.36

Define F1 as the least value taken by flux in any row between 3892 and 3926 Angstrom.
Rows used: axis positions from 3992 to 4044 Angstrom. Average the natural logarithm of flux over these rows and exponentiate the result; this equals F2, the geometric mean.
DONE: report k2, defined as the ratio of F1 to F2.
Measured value 0.9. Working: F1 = 12.23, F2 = 14.4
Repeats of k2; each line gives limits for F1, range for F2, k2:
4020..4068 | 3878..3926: 1.0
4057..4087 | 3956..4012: 1.0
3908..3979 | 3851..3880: 0.3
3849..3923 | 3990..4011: 0.6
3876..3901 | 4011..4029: 0.6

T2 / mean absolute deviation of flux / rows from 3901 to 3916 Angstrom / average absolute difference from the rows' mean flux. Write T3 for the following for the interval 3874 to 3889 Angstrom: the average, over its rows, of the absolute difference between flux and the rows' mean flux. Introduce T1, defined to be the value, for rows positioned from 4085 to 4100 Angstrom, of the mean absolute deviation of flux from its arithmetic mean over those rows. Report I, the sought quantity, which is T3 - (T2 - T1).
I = 1.5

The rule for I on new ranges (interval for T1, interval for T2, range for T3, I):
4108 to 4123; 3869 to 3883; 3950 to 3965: 0.8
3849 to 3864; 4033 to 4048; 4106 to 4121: 0.8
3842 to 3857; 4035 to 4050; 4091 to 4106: 2.5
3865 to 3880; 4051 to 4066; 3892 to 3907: 0.9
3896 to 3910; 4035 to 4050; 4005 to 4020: 0.2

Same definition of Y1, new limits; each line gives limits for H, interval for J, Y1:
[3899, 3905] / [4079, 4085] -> -1.3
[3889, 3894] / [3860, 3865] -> -0.8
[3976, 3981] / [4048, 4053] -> -0.3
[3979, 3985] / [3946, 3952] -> -0.7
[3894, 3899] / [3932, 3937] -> 2.7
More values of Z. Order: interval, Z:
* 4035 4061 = 223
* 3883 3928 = 222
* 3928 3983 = 224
